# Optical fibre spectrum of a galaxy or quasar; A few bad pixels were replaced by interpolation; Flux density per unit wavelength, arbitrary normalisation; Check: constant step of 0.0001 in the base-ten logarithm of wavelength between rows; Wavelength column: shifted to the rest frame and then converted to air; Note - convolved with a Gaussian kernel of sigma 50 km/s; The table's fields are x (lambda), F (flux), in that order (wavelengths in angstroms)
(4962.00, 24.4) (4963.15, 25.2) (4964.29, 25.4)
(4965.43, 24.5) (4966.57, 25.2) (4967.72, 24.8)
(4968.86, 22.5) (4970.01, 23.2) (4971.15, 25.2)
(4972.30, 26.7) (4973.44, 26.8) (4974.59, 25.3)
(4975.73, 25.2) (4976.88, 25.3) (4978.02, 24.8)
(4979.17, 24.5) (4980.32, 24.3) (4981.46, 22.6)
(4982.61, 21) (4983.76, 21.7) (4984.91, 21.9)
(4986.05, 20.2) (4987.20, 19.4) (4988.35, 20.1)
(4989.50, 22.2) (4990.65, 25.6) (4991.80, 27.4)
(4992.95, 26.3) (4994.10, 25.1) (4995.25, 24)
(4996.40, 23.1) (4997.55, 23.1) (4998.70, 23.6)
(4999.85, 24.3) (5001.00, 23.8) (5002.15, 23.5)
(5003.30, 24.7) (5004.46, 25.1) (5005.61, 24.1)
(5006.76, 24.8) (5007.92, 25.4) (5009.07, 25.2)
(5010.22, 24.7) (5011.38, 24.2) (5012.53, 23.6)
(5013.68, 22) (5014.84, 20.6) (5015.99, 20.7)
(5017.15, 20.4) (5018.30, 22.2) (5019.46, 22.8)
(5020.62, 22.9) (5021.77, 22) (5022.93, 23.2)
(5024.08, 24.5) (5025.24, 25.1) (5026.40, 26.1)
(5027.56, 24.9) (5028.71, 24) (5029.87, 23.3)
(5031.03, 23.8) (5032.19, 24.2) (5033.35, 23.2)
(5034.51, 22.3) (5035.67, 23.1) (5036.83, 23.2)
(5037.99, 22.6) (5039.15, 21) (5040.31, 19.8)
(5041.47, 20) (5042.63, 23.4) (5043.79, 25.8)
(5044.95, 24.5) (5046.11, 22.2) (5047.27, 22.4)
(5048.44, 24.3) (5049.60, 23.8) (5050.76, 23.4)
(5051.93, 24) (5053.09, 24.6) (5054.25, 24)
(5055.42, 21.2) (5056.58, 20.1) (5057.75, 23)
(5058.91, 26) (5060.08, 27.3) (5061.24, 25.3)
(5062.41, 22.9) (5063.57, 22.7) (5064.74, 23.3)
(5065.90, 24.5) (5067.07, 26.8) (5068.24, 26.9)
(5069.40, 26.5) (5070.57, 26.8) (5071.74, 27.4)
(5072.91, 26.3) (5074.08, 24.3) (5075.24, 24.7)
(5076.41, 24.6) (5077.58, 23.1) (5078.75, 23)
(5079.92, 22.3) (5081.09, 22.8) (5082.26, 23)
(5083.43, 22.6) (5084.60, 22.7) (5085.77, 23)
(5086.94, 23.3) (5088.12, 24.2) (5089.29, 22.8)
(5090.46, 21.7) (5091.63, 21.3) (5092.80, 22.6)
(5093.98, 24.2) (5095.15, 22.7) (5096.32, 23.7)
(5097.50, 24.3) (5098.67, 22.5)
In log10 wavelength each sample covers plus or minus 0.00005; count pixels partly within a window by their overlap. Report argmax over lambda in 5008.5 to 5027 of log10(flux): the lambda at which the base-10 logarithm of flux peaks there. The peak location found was 5026.40 angstroms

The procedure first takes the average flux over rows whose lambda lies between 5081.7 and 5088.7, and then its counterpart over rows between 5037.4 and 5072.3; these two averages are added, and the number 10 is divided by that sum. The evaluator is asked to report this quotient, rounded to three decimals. 0.213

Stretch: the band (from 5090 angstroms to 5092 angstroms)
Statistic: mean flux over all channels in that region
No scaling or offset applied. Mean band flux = 21.5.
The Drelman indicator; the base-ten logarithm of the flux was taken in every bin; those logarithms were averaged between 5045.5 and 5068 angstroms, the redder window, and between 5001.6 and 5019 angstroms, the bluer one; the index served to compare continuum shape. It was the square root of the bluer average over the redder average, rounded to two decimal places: 1.00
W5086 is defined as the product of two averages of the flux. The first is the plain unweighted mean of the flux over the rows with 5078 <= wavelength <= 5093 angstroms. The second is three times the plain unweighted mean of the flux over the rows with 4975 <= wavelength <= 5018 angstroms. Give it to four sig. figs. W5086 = 1600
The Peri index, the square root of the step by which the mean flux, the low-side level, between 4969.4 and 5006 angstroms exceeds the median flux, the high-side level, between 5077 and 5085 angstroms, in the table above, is 1.0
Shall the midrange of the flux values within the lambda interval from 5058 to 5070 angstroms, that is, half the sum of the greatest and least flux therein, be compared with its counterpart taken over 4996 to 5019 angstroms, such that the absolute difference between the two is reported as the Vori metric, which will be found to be 2.1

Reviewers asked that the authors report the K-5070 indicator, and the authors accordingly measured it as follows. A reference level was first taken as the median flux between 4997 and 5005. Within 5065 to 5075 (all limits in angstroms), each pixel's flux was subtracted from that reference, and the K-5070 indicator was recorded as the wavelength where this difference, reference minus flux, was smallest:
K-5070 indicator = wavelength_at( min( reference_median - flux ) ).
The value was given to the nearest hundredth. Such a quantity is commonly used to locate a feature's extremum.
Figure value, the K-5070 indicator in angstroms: 5071.74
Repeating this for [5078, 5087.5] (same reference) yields 5086.94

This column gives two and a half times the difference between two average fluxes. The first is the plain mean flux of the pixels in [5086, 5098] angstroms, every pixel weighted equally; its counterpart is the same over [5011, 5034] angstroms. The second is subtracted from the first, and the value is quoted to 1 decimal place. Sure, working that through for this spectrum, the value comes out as -0.3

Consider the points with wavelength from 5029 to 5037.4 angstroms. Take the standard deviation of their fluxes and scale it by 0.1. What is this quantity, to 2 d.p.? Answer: 0.06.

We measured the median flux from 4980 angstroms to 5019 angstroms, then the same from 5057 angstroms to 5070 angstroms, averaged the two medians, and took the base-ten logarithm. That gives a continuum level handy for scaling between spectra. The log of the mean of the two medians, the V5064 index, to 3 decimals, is 1.388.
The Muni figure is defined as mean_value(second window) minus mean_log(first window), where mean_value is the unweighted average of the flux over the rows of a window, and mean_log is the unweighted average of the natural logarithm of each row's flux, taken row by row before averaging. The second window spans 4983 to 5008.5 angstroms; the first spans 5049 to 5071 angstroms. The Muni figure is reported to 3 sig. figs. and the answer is 20.4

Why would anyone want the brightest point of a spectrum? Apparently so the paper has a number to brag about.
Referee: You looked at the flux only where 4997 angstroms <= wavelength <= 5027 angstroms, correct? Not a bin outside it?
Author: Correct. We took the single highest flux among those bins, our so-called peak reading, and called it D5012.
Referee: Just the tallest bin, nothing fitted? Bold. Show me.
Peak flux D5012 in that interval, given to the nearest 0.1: 26.1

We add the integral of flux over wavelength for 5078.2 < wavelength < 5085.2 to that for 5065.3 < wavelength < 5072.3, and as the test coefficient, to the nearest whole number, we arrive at 345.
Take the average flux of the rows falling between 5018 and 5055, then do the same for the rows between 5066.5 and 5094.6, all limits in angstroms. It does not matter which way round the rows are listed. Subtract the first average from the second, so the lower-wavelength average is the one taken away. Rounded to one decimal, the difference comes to 0.7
